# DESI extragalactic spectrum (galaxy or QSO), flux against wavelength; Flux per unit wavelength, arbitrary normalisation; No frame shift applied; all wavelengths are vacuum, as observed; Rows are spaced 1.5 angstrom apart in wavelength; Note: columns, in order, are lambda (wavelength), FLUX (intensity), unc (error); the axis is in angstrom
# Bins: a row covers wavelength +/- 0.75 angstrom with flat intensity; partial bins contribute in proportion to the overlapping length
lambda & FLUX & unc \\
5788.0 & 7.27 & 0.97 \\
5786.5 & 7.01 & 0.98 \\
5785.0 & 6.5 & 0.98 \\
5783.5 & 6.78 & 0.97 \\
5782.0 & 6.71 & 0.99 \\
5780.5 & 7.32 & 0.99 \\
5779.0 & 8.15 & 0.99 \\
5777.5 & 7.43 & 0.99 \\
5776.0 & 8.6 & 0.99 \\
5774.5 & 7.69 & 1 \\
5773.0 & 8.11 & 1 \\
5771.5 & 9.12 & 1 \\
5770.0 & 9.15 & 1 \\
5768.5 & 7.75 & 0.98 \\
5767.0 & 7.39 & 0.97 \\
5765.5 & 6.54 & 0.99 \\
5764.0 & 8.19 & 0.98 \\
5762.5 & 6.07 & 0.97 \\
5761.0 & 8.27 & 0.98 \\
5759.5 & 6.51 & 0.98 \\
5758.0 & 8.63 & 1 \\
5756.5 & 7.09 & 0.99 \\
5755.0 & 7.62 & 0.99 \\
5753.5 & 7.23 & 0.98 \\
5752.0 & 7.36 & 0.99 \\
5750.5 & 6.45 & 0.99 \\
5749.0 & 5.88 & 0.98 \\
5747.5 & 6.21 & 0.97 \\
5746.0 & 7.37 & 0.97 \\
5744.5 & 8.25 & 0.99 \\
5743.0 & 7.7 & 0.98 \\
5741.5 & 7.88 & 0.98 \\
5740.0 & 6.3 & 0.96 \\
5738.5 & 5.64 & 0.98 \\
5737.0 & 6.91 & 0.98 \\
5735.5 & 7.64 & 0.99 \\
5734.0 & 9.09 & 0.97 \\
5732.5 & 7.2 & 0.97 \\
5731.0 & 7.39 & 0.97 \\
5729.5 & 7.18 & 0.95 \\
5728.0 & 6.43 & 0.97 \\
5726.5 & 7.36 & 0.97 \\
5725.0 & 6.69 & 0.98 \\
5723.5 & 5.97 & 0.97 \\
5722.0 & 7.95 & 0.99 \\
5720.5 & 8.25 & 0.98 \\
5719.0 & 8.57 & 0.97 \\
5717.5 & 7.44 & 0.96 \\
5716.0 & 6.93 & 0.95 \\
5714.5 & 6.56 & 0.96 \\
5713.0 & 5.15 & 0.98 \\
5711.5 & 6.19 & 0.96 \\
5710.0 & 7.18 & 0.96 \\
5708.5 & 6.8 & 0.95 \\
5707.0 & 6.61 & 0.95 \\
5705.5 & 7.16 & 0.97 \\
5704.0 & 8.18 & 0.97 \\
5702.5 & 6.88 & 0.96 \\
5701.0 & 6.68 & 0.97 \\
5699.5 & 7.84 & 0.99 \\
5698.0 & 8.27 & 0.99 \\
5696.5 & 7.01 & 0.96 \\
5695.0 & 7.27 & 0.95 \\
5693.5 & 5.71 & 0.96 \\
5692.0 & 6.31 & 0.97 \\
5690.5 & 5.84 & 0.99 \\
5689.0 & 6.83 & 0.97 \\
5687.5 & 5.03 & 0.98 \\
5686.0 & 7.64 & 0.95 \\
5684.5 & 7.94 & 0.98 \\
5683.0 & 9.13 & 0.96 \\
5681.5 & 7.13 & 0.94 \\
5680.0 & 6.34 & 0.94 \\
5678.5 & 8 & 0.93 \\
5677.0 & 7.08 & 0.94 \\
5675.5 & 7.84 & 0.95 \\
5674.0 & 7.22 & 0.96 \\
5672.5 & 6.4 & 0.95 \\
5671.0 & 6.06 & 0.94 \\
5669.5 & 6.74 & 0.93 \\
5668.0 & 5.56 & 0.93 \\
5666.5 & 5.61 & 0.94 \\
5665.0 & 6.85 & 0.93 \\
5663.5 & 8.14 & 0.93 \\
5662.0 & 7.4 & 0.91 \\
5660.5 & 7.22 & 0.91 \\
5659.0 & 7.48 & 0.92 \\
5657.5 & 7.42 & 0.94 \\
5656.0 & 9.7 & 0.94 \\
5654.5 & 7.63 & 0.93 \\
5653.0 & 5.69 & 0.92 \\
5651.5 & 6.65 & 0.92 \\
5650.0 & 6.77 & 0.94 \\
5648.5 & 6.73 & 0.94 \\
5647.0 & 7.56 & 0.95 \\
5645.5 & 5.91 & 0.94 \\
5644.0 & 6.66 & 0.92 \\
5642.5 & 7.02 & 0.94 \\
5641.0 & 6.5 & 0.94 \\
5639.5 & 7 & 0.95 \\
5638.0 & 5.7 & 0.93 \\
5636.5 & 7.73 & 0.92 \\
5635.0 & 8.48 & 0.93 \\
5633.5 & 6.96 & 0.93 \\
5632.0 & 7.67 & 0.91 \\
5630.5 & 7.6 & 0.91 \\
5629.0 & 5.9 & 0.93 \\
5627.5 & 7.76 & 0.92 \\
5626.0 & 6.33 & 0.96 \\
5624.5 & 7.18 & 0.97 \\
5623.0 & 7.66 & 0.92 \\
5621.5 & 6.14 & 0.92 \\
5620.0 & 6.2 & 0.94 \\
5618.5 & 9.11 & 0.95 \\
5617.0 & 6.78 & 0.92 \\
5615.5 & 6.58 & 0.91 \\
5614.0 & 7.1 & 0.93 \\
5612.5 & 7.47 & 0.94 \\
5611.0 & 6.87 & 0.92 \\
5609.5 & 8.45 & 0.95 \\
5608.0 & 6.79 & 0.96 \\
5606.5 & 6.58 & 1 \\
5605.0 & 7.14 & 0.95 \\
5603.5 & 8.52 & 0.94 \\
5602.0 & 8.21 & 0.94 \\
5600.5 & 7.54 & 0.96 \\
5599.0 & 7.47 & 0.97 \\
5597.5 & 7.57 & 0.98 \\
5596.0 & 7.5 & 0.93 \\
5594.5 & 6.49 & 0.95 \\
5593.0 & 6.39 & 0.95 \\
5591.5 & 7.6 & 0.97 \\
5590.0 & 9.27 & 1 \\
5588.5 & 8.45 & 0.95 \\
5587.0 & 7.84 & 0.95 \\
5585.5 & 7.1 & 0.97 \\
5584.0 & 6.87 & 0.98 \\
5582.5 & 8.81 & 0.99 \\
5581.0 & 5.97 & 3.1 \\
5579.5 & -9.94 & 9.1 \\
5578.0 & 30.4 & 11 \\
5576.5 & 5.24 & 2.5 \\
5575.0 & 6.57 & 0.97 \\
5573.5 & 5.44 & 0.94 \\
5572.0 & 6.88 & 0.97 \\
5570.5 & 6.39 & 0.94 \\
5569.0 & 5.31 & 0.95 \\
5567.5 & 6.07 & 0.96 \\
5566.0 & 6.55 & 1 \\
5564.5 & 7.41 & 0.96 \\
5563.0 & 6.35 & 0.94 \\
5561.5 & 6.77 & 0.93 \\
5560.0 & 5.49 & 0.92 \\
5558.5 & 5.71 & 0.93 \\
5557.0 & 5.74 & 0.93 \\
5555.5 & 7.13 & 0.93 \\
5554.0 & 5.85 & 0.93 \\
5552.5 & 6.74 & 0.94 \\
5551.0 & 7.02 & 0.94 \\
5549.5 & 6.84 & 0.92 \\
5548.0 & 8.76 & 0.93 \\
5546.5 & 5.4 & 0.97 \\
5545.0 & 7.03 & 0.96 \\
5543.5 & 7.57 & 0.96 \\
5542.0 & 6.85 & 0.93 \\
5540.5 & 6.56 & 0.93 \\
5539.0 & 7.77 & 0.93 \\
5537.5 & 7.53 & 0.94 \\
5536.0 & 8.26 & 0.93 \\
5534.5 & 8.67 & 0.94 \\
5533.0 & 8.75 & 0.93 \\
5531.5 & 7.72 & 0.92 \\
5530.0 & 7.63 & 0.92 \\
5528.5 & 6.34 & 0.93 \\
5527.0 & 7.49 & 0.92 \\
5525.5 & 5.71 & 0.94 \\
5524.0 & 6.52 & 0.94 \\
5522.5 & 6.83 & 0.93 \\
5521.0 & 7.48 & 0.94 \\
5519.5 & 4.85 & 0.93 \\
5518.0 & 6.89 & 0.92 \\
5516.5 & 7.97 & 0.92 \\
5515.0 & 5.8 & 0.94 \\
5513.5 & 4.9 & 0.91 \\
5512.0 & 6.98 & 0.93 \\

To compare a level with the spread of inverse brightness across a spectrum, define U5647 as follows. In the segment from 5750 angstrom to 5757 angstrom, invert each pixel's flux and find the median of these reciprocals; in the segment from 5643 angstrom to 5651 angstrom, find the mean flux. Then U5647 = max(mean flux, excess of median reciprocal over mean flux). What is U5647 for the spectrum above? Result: 6.73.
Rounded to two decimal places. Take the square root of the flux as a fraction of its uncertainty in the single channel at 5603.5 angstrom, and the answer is 3.01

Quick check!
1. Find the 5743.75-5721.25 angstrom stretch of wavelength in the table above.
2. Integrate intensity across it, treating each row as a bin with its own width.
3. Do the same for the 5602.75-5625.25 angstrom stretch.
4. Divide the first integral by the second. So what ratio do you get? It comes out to 0.99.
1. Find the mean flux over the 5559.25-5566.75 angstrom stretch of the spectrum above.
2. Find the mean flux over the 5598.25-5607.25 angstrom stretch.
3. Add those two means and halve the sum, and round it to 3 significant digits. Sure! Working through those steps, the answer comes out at 7.05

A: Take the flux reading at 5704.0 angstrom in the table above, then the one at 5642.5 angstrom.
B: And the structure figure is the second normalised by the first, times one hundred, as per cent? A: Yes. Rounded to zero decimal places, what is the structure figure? 86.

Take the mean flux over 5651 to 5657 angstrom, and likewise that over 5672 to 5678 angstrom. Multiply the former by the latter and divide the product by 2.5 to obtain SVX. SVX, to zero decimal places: 21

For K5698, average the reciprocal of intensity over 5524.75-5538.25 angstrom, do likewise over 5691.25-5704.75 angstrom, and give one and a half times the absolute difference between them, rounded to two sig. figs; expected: 0.012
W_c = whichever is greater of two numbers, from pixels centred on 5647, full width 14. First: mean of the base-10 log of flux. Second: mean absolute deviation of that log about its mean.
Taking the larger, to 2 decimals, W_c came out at 0.82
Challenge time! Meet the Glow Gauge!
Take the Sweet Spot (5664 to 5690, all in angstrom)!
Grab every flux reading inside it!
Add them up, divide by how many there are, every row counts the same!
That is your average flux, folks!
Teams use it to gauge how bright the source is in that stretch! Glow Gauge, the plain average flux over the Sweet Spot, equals 6.9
